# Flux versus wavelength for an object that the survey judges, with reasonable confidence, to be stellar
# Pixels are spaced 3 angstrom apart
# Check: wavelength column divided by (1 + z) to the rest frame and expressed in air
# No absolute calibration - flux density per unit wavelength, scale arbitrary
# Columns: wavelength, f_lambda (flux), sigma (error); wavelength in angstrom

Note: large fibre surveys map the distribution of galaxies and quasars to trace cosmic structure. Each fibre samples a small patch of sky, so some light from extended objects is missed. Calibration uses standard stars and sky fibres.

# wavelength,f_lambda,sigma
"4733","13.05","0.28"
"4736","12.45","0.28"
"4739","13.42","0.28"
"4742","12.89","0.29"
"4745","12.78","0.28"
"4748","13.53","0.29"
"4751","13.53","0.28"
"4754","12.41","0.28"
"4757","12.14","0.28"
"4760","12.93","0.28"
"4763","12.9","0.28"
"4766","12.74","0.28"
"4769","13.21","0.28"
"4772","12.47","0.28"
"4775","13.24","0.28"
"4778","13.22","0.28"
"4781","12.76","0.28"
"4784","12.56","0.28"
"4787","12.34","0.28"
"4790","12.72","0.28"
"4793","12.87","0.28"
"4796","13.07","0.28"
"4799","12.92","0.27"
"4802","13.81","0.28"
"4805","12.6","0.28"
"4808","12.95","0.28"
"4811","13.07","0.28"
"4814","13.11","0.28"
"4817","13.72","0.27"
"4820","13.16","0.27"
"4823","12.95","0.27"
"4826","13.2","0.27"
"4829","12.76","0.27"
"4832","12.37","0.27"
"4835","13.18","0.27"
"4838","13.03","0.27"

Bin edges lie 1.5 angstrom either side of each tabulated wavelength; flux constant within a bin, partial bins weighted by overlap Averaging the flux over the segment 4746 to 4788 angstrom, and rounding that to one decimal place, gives 12.9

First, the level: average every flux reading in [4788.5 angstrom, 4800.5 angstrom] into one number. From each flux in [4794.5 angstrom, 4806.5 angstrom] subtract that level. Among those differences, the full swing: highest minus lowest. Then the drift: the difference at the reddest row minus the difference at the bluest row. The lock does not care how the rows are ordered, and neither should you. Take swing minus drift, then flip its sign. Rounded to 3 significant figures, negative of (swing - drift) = -1.68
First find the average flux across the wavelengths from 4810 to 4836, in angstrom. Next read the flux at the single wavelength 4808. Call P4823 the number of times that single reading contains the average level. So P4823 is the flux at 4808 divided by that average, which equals 0.99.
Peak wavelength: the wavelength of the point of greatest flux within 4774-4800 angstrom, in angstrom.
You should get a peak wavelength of 4775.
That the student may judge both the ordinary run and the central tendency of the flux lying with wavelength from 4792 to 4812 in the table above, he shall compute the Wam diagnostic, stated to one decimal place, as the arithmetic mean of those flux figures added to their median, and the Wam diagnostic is 26.0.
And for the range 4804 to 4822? 26.2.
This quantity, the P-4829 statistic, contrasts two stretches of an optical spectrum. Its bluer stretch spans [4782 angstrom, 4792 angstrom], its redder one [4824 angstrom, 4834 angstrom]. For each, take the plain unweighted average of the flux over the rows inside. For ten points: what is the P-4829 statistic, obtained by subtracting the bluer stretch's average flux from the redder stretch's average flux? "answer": 0.24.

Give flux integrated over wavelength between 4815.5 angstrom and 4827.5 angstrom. 159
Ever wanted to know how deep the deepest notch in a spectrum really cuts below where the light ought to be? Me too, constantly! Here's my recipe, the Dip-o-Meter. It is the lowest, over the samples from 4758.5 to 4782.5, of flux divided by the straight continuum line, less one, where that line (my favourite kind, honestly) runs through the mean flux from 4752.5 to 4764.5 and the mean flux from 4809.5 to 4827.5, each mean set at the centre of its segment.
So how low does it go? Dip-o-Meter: -0.02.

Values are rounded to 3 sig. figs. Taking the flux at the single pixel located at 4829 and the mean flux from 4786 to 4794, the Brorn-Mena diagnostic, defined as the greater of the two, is 12.8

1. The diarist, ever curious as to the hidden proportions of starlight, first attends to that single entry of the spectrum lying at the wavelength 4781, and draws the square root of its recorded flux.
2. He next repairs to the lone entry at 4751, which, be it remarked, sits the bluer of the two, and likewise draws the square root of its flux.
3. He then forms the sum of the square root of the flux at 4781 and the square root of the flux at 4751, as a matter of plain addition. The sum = 7.25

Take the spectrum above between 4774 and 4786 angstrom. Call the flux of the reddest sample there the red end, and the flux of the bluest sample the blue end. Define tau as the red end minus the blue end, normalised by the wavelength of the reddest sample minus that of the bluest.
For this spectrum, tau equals -0.08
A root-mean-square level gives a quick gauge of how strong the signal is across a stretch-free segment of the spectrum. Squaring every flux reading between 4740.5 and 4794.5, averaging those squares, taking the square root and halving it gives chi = 6.43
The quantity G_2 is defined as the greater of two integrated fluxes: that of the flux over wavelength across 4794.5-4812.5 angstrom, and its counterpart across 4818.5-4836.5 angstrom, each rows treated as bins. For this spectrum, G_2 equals 235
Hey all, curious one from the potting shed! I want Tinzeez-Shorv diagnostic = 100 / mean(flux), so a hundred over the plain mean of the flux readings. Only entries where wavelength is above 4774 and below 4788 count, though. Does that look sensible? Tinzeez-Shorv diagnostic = 7.80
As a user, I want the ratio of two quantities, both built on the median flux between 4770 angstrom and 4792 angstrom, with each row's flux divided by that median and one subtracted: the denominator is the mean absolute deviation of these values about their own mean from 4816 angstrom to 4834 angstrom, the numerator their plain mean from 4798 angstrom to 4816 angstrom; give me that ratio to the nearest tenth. 1.1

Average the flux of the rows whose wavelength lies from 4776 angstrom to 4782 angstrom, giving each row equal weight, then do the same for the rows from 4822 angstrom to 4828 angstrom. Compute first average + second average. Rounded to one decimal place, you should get 26.1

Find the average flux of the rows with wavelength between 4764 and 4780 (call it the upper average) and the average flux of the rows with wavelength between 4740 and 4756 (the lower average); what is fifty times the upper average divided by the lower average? 49.8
